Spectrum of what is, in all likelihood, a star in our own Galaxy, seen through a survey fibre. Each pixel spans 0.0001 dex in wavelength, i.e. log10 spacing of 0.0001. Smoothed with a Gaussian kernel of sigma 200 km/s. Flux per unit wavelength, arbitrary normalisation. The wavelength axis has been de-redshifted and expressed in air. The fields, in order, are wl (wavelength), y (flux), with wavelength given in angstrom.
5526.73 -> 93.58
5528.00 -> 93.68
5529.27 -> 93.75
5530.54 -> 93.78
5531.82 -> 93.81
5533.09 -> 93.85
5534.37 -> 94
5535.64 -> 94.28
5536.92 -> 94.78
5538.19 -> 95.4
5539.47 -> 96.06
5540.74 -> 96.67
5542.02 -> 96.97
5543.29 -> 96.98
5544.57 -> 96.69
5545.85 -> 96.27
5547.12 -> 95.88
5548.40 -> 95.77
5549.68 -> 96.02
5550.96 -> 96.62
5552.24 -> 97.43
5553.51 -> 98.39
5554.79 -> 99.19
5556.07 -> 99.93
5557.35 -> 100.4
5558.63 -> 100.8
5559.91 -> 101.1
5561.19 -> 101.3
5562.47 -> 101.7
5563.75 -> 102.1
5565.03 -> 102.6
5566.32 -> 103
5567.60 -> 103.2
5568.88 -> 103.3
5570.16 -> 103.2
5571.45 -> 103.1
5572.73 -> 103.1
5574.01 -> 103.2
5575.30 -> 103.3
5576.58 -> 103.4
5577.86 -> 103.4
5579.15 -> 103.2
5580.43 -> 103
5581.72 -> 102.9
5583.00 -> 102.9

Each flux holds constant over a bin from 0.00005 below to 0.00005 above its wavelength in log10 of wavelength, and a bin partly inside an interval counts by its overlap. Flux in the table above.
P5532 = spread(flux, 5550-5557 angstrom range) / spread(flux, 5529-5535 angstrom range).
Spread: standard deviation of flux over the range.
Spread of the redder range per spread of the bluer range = 14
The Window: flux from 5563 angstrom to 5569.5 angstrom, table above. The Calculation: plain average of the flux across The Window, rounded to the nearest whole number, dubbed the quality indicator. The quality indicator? 103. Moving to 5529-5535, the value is 94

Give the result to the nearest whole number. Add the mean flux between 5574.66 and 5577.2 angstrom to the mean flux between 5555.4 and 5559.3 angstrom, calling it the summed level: 204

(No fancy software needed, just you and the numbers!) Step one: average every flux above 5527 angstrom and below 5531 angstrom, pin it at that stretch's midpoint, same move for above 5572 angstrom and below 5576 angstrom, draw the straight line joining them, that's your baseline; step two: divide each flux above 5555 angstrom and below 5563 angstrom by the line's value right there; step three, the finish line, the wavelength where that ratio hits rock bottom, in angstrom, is 5556.07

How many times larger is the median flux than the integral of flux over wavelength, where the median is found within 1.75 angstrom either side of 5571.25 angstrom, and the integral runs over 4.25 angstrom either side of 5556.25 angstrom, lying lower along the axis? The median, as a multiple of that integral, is 0.12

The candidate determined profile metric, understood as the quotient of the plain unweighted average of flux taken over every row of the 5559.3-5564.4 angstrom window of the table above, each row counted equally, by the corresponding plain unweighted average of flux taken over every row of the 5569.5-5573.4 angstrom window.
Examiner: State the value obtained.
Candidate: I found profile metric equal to 0.98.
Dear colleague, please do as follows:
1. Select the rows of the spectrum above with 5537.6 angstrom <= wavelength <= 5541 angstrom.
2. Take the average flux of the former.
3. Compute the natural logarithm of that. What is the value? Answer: 4.56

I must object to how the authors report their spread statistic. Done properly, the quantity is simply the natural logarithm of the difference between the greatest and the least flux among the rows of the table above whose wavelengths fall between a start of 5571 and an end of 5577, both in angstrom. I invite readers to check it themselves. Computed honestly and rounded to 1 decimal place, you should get -1.2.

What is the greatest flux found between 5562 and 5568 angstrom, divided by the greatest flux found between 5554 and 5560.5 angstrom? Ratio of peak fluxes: 1.02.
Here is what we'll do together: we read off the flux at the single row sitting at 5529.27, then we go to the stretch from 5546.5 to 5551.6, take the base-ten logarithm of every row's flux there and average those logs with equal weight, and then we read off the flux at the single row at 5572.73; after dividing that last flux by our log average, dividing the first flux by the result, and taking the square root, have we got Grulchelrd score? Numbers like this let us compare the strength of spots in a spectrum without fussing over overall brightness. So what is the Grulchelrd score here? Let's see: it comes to 1.34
